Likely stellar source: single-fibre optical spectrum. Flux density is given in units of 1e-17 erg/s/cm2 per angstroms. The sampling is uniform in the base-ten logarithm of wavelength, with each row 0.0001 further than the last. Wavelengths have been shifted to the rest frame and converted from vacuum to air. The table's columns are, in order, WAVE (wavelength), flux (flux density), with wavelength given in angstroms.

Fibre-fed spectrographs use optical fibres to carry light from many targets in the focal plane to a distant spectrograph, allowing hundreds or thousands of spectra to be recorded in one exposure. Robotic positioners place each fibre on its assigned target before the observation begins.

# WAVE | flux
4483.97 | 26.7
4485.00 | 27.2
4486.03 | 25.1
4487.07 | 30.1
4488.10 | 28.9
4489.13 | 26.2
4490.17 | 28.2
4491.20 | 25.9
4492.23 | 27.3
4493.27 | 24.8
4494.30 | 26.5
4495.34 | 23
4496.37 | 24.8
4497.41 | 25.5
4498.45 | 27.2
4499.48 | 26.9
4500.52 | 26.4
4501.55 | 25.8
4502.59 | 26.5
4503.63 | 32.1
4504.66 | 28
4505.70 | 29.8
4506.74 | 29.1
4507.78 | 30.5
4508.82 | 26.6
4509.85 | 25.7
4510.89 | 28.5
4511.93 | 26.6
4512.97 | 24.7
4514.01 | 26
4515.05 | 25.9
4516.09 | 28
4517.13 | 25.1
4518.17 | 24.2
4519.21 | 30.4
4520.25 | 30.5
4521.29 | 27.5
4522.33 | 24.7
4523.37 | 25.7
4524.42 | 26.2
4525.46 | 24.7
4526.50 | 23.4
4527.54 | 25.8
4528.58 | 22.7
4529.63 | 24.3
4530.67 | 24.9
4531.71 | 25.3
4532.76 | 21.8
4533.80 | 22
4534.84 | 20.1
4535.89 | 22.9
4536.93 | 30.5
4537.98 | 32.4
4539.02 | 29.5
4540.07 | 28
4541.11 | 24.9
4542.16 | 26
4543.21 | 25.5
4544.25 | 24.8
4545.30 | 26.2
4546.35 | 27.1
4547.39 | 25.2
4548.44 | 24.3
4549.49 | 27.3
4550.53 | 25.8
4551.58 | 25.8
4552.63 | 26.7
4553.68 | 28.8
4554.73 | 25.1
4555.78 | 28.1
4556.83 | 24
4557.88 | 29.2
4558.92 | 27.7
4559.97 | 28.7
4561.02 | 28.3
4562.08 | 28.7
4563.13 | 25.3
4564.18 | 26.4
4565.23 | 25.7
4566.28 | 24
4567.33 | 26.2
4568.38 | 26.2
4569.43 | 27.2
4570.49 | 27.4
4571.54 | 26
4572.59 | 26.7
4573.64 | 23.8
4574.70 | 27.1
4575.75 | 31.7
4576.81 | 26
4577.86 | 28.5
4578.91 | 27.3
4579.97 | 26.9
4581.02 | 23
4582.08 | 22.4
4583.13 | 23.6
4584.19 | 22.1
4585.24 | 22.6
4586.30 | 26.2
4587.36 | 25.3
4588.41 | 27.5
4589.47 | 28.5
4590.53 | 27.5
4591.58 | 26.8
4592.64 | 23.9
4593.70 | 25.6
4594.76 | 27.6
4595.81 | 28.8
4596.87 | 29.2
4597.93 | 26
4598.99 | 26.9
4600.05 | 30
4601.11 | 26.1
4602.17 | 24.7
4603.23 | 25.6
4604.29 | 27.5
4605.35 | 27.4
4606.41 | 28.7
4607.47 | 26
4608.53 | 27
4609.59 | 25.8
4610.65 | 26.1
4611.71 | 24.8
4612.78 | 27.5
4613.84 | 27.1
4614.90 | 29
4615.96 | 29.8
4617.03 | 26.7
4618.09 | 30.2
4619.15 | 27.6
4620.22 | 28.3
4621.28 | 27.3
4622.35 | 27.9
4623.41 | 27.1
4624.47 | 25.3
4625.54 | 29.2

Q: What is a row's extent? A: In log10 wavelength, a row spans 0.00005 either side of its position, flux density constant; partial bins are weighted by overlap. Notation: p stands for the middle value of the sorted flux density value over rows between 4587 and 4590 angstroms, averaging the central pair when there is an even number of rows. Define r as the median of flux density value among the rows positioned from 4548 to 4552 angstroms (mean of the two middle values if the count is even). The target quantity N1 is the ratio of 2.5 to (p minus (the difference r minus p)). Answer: 0.086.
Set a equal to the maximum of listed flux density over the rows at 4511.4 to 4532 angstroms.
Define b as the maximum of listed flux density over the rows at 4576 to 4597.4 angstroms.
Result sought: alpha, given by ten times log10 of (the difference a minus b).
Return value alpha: 1.1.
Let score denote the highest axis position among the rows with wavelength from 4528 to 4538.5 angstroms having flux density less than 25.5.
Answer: 4535.89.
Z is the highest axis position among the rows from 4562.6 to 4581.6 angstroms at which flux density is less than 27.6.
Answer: 4581.02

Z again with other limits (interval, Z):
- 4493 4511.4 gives 4509.85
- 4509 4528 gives 4527.54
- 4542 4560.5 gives 4556.83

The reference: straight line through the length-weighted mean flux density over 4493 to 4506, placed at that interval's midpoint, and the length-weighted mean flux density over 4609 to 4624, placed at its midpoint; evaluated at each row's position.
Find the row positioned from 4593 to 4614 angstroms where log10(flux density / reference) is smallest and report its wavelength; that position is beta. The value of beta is 4602.17 angstroms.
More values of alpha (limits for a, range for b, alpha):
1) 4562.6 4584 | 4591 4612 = 2.3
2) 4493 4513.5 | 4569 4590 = -4.0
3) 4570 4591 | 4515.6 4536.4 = 0.8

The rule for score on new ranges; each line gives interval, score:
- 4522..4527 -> 4526.50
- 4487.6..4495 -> 4493.27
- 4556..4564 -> 4563.13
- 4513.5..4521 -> 4518.17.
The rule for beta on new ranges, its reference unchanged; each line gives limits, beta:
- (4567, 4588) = 4584.19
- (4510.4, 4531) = 4528.58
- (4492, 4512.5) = 4495.34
